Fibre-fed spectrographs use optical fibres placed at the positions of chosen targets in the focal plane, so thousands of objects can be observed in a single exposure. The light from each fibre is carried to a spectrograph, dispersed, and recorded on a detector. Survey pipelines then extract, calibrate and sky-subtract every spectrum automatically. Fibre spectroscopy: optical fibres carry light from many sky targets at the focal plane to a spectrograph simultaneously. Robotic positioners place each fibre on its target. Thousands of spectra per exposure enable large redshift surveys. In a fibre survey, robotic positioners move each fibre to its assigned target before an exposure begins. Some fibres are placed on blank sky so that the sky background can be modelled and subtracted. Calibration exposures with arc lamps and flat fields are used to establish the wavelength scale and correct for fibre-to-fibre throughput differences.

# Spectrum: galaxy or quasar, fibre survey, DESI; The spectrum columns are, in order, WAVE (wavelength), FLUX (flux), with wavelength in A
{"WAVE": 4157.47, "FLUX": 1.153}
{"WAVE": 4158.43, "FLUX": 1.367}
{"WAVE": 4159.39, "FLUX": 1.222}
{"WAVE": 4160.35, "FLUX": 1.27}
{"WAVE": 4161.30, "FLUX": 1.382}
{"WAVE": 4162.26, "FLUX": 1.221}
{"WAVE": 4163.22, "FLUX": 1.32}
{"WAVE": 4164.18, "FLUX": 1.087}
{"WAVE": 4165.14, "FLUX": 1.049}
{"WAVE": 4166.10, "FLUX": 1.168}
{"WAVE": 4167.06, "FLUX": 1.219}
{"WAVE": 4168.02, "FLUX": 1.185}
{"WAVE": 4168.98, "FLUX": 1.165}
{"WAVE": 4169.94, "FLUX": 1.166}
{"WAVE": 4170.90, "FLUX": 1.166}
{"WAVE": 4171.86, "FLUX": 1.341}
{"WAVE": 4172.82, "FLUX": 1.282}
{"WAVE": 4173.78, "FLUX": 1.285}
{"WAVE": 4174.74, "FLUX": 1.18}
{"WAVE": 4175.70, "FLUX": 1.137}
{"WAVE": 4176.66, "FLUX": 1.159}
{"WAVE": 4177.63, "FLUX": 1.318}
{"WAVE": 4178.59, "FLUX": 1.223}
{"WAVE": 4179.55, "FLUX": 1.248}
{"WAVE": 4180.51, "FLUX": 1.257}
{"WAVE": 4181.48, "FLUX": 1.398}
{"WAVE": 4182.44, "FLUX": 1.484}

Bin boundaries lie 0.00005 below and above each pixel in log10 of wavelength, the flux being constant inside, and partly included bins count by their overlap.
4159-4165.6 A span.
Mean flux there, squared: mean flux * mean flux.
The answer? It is 1.49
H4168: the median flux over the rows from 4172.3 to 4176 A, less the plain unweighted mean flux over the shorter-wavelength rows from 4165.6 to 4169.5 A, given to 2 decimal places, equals 0.05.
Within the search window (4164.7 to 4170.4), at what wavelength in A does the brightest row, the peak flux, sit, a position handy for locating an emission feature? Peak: 4167.06 A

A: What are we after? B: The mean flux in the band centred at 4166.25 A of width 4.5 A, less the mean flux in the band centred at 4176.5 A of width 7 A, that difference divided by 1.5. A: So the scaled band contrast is -0.053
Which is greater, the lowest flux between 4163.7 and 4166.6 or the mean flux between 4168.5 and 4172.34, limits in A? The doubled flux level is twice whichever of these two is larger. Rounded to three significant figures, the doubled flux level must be 2.42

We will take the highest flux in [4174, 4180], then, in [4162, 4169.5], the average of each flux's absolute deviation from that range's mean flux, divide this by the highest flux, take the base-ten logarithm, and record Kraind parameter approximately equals -1.35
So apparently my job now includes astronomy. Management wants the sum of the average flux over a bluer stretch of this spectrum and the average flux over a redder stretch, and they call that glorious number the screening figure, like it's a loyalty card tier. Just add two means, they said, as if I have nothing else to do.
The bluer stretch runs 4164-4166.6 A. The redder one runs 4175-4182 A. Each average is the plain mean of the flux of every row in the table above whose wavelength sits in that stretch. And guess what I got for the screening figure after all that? 2.35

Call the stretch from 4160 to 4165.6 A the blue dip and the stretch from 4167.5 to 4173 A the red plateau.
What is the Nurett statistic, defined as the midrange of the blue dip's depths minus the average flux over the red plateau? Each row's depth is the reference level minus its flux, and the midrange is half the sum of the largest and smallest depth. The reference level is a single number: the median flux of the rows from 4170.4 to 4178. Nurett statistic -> -1.20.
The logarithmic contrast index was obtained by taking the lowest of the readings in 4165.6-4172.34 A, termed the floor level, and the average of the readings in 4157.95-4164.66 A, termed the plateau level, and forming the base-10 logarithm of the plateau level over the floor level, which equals 0.036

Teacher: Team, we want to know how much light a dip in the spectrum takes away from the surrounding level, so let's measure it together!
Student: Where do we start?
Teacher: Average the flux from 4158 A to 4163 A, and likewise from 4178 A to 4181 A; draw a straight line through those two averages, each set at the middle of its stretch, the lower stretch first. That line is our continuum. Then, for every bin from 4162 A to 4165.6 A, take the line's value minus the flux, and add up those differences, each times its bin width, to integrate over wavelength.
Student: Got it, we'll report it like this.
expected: 0.4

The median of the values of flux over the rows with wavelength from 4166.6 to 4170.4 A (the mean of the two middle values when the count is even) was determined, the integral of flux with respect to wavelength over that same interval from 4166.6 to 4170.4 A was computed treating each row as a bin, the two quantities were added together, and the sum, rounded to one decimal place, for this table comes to 5.7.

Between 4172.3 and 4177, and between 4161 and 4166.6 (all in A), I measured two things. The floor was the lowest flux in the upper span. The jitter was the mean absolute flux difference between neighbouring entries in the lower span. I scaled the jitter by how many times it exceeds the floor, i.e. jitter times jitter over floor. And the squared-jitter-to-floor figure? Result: 0.015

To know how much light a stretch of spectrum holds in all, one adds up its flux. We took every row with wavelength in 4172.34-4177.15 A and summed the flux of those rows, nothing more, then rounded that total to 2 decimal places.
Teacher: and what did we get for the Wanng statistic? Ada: 6.04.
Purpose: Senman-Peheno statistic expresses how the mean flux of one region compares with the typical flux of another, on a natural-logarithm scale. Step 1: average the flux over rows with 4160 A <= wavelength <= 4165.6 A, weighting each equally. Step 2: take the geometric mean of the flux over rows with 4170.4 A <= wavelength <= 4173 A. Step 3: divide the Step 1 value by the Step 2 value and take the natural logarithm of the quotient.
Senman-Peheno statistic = -0.032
